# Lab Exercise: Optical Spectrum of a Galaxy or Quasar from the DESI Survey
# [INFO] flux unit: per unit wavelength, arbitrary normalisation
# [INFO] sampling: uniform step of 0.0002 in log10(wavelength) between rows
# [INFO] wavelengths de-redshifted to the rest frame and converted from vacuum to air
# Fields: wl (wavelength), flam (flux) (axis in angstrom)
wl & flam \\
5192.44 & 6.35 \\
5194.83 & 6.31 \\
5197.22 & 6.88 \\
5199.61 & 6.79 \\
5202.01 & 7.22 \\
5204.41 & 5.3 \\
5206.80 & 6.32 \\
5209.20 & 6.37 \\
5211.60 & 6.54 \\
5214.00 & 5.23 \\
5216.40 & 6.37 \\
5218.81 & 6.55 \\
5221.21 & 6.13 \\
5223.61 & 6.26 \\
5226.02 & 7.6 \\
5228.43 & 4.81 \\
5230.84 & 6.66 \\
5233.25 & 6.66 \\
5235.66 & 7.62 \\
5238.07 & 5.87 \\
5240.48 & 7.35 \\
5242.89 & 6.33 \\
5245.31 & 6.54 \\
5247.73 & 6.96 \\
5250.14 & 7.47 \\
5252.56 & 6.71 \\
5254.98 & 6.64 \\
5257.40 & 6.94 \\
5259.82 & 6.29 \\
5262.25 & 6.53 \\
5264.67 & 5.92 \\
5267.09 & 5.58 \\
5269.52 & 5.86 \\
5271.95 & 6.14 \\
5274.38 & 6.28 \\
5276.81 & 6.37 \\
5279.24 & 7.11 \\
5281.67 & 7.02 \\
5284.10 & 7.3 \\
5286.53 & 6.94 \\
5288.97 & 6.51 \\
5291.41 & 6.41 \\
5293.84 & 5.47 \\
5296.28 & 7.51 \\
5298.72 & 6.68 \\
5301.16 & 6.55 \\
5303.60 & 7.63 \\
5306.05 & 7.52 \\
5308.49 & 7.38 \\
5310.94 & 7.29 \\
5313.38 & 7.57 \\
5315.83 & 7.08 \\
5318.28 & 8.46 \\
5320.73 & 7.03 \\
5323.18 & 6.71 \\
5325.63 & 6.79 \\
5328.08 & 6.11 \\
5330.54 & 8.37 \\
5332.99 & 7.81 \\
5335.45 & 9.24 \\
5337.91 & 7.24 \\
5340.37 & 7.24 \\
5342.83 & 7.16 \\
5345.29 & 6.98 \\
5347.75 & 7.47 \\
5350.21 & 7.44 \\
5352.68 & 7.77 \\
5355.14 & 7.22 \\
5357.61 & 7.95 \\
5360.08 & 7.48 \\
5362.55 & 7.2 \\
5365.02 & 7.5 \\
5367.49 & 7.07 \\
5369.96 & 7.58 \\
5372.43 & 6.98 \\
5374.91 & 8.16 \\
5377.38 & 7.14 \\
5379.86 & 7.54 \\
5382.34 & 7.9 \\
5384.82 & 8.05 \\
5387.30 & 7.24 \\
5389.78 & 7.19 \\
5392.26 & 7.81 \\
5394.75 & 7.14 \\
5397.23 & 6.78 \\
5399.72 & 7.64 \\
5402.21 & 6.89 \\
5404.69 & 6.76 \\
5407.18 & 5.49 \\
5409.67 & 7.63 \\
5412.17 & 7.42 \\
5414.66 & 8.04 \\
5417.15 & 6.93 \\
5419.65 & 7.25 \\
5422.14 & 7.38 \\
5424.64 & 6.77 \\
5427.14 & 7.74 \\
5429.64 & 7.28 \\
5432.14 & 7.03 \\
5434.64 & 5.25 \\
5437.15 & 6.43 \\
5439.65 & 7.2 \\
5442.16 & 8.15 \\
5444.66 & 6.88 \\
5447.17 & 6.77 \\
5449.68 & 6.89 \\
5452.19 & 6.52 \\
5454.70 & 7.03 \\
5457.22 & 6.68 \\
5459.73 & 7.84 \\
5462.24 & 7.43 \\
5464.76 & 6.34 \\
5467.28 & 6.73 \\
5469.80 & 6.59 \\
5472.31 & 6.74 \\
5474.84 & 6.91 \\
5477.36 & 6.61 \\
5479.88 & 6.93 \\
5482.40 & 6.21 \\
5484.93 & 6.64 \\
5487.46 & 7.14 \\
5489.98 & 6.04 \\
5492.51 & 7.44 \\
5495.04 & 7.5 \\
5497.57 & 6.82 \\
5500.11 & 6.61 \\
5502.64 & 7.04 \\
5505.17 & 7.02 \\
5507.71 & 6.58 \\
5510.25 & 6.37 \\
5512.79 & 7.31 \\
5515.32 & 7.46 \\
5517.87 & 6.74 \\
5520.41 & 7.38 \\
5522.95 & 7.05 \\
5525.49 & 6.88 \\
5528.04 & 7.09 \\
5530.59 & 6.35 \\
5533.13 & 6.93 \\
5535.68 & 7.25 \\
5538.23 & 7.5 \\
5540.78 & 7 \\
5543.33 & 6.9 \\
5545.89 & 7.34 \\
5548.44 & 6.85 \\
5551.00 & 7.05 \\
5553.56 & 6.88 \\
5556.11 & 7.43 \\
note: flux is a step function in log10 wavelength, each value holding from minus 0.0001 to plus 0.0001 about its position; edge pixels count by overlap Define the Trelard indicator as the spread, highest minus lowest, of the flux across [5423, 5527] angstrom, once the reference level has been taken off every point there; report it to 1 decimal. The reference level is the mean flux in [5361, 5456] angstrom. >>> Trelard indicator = 2.9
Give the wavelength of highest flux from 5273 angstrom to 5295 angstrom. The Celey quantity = 5284.10 angstrom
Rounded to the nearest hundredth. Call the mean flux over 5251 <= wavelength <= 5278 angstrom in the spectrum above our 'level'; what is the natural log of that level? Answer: 1.84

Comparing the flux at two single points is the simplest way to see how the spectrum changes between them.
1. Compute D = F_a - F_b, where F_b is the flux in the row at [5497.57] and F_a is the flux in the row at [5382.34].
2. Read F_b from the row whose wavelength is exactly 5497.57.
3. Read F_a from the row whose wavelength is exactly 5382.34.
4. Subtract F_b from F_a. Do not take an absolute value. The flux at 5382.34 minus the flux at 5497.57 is 1.1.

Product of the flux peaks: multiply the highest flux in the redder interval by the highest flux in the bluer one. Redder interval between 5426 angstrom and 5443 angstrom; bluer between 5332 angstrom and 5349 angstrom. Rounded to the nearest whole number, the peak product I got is 75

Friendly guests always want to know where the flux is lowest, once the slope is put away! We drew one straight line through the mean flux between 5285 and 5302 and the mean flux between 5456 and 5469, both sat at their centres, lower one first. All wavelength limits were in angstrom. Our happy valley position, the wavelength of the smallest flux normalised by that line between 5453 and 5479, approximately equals 5464.76 angstrom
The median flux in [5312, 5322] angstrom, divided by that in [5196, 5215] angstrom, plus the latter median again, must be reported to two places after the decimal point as 7.59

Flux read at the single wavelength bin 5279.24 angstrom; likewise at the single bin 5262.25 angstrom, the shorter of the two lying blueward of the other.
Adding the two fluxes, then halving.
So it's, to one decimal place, 6.8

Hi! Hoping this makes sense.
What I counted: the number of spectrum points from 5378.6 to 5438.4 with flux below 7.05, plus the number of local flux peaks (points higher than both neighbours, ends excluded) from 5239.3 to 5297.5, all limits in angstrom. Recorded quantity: 14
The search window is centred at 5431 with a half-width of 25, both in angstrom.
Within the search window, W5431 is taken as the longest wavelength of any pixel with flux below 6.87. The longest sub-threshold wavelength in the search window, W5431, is 5452.19 angstrom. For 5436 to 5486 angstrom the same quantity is 5484.93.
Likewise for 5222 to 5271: 5269.52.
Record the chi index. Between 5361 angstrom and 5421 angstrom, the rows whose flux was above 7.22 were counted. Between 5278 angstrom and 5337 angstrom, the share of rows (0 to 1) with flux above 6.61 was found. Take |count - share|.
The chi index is 12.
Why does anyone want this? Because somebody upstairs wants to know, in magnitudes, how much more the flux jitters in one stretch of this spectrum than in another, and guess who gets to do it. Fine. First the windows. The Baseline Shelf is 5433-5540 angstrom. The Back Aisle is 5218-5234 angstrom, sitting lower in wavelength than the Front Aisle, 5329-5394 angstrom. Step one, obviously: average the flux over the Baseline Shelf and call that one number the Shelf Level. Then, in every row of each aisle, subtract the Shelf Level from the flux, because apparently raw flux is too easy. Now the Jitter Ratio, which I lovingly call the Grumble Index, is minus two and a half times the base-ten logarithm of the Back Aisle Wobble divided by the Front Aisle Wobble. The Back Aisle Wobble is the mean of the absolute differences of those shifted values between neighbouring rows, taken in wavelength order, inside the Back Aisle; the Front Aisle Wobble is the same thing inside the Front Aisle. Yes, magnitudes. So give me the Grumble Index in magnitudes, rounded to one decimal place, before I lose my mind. -0.8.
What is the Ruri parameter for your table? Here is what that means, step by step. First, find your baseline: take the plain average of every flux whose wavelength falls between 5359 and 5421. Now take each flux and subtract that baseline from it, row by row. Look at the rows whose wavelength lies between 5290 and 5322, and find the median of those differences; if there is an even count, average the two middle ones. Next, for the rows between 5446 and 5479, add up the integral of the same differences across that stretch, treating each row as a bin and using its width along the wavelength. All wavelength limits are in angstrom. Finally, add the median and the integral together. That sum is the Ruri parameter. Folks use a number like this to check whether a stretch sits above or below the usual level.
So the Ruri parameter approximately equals -15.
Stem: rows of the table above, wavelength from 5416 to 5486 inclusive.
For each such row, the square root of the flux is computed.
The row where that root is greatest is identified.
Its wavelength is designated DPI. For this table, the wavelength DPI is 5442.16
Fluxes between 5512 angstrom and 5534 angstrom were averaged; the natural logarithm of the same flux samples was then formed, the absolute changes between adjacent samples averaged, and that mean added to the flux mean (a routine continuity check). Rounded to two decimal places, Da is 7.08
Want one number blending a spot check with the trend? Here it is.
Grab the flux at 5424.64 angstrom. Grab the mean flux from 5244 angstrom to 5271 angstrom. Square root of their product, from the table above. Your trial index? 6.63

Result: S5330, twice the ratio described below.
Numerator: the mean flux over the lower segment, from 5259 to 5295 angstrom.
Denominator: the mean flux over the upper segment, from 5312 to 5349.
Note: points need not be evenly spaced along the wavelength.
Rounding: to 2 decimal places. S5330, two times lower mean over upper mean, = 1.72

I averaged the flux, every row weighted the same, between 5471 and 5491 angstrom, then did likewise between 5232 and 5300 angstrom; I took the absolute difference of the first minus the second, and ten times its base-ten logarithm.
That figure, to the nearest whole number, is -13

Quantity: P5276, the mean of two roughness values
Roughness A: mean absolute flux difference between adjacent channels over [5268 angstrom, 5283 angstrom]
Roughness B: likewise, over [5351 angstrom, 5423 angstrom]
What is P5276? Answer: 0.44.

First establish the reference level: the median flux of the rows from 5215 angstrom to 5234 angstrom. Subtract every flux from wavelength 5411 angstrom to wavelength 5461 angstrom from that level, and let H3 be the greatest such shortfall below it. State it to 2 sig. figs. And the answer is 1.2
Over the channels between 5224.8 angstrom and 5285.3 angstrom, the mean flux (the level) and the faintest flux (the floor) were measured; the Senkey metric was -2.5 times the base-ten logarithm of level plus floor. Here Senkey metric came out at -2.64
